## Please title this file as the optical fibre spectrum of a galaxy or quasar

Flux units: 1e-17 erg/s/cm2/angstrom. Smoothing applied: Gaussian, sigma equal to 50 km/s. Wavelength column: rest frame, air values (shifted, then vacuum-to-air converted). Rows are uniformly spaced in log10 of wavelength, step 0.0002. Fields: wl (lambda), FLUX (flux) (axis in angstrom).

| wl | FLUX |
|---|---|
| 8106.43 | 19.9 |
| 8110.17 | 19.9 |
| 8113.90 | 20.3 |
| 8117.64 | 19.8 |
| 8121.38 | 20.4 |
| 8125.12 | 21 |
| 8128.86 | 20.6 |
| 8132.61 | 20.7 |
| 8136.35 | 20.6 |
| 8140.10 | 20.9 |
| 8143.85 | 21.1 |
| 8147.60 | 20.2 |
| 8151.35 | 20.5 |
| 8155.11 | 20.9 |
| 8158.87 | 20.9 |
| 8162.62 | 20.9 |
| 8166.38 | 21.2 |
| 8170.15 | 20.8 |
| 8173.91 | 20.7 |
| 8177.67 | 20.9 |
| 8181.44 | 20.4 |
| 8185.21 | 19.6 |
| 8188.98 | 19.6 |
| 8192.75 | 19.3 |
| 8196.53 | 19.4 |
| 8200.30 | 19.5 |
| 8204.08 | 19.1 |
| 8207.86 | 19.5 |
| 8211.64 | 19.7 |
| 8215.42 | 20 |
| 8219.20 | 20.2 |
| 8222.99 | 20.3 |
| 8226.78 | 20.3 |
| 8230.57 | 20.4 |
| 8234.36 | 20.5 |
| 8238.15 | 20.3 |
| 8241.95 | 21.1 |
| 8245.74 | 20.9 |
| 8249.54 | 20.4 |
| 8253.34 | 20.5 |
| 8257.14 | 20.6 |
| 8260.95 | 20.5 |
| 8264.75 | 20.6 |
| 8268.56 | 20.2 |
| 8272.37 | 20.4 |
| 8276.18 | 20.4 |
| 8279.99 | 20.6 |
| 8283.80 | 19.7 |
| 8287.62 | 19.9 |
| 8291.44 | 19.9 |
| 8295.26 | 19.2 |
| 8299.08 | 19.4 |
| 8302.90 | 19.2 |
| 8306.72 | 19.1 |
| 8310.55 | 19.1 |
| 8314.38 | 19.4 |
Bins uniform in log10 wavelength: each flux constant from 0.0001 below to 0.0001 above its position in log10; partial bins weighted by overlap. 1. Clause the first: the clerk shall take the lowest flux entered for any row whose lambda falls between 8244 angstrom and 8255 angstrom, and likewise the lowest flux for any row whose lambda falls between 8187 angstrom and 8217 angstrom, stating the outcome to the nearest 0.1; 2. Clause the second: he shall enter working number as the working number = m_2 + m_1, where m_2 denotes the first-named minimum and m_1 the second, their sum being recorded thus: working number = 39.5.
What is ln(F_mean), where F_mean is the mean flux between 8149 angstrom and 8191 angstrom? 3.02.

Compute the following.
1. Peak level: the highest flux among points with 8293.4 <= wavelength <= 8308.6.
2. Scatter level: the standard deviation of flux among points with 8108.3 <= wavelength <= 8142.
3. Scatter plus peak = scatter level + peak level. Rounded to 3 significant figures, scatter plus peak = 19.8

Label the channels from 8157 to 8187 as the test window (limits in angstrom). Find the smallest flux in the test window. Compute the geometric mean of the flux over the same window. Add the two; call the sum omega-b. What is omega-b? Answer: 40.3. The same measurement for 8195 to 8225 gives 38.8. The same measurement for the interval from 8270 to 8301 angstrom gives 39.1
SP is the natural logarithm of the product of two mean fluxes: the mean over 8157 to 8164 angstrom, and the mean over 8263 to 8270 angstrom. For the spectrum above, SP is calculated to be 6.06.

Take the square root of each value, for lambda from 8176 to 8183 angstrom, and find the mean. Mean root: 4.54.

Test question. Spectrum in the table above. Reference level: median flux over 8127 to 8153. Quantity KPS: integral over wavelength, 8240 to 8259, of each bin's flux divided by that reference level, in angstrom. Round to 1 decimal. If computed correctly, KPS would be 19.1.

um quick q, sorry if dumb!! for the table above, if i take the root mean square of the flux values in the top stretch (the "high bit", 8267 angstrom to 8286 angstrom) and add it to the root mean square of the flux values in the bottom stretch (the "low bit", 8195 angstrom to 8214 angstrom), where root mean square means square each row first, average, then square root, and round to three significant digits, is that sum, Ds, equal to 39.7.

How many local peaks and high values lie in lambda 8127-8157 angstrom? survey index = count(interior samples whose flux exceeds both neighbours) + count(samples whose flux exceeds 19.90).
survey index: 10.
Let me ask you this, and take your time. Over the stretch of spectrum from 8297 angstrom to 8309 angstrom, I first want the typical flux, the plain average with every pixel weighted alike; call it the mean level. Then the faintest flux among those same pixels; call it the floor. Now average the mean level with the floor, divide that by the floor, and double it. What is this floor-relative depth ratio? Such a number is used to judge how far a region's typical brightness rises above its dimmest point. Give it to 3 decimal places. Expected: 2.007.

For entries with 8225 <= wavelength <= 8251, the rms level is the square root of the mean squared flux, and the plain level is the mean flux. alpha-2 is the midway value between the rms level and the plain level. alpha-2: 20.6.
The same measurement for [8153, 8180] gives 20.9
